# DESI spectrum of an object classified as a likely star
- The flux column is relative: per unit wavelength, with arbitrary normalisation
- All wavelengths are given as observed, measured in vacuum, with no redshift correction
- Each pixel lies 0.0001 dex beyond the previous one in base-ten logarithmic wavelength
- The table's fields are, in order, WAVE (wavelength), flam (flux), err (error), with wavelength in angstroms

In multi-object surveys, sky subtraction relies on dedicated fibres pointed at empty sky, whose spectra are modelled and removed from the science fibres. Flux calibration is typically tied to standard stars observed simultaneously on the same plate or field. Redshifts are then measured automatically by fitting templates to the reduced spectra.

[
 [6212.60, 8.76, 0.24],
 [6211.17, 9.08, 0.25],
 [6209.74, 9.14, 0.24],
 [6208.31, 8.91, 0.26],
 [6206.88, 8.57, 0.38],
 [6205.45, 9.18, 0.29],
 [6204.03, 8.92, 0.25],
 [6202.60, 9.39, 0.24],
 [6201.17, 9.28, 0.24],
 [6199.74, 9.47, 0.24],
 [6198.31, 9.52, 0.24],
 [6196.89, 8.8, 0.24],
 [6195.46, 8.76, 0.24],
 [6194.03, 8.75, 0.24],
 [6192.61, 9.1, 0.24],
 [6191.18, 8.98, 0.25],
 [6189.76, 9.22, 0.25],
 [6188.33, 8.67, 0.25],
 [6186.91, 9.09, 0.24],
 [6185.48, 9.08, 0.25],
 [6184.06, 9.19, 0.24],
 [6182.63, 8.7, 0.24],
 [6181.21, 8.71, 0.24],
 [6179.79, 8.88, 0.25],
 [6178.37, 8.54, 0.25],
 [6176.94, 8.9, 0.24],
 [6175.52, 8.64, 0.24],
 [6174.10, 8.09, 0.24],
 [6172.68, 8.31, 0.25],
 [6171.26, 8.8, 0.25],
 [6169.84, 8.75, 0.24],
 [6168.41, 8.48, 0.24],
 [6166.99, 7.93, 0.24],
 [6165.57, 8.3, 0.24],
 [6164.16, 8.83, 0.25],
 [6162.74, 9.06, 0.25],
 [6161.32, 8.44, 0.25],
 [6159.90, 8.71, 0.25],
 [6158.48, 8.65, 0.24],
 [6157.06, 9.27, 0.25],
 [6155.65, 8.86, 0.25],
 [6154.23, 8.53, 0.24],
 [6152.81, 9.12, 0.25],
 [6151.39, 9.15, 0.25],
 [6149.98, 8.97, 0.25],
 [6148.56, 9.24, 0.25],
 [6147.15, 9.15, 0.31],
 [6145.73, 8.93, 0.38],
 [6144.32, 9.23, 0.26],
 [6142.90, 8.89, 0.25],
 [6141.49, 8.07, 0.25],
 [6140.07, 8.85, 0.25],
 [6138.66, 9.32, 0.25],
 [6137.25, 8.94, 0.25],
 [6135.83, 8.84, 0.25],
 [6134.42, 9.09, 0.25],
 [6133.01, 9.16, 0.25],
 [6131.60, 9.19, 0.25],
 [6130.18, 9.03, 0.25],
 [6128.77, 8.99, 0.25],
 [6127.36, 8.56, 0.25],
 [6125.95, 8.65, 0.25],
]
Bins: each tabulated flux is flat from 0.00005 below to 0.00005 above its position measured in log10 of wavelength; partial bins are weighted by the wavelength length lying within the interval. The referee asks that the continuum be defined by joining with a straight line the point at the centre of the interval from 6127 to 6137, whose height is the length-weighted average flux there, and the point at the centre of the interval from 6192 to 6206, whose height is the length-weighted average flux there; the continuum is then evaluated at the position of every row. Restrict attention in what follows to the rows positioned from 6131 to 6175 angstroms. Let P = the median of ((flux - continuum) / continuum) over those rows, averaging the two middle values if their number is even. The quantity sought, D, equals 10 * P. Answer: -0.17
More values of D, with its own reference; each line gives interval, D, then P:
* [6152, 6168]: -0.37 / -0.037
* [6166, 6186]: -0.42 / -0.042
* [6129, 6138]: 0.08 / 0.008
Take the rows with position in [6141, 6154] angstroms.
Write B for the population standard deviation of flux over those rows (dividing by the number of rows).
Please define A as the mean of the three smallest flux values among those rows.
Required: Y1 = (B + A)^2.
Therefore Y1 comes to 80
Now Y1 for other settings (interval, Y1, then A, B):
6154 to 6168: 74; 8.22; 0.36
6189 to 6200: 82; 8.77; 0.29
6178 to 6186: 79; 8.65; 0.23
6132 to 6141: 82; 8.88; 0.17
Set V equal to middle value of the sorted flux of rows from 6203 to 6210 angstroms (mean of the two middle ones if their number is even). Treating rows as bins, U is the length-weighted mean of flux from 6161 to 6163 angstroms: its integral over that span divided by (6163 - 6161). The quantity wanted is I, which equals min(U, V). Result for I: 8.74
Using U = 8.74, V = 8.92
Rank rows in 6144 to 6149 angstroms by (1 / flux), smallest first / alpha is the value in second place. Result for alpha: 0.108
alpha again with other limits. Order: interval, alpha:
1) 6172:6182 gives 0.113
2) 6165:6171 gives 0.118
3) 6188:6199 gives 0.108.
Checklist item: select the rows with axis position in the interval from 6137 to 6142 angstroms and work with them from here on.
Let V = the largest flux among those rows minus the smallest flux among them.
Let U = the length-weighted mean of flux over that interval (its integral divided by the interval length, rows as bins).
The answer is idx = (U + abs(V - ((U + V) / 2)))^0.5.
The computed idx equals 3.55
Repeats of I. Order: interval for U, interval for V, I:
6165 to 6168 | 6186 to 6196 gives 8.14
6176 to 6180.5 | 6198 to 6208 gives 8.76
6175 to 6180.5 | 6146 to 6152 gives 8.74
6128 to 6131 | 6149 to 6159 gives 8.97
